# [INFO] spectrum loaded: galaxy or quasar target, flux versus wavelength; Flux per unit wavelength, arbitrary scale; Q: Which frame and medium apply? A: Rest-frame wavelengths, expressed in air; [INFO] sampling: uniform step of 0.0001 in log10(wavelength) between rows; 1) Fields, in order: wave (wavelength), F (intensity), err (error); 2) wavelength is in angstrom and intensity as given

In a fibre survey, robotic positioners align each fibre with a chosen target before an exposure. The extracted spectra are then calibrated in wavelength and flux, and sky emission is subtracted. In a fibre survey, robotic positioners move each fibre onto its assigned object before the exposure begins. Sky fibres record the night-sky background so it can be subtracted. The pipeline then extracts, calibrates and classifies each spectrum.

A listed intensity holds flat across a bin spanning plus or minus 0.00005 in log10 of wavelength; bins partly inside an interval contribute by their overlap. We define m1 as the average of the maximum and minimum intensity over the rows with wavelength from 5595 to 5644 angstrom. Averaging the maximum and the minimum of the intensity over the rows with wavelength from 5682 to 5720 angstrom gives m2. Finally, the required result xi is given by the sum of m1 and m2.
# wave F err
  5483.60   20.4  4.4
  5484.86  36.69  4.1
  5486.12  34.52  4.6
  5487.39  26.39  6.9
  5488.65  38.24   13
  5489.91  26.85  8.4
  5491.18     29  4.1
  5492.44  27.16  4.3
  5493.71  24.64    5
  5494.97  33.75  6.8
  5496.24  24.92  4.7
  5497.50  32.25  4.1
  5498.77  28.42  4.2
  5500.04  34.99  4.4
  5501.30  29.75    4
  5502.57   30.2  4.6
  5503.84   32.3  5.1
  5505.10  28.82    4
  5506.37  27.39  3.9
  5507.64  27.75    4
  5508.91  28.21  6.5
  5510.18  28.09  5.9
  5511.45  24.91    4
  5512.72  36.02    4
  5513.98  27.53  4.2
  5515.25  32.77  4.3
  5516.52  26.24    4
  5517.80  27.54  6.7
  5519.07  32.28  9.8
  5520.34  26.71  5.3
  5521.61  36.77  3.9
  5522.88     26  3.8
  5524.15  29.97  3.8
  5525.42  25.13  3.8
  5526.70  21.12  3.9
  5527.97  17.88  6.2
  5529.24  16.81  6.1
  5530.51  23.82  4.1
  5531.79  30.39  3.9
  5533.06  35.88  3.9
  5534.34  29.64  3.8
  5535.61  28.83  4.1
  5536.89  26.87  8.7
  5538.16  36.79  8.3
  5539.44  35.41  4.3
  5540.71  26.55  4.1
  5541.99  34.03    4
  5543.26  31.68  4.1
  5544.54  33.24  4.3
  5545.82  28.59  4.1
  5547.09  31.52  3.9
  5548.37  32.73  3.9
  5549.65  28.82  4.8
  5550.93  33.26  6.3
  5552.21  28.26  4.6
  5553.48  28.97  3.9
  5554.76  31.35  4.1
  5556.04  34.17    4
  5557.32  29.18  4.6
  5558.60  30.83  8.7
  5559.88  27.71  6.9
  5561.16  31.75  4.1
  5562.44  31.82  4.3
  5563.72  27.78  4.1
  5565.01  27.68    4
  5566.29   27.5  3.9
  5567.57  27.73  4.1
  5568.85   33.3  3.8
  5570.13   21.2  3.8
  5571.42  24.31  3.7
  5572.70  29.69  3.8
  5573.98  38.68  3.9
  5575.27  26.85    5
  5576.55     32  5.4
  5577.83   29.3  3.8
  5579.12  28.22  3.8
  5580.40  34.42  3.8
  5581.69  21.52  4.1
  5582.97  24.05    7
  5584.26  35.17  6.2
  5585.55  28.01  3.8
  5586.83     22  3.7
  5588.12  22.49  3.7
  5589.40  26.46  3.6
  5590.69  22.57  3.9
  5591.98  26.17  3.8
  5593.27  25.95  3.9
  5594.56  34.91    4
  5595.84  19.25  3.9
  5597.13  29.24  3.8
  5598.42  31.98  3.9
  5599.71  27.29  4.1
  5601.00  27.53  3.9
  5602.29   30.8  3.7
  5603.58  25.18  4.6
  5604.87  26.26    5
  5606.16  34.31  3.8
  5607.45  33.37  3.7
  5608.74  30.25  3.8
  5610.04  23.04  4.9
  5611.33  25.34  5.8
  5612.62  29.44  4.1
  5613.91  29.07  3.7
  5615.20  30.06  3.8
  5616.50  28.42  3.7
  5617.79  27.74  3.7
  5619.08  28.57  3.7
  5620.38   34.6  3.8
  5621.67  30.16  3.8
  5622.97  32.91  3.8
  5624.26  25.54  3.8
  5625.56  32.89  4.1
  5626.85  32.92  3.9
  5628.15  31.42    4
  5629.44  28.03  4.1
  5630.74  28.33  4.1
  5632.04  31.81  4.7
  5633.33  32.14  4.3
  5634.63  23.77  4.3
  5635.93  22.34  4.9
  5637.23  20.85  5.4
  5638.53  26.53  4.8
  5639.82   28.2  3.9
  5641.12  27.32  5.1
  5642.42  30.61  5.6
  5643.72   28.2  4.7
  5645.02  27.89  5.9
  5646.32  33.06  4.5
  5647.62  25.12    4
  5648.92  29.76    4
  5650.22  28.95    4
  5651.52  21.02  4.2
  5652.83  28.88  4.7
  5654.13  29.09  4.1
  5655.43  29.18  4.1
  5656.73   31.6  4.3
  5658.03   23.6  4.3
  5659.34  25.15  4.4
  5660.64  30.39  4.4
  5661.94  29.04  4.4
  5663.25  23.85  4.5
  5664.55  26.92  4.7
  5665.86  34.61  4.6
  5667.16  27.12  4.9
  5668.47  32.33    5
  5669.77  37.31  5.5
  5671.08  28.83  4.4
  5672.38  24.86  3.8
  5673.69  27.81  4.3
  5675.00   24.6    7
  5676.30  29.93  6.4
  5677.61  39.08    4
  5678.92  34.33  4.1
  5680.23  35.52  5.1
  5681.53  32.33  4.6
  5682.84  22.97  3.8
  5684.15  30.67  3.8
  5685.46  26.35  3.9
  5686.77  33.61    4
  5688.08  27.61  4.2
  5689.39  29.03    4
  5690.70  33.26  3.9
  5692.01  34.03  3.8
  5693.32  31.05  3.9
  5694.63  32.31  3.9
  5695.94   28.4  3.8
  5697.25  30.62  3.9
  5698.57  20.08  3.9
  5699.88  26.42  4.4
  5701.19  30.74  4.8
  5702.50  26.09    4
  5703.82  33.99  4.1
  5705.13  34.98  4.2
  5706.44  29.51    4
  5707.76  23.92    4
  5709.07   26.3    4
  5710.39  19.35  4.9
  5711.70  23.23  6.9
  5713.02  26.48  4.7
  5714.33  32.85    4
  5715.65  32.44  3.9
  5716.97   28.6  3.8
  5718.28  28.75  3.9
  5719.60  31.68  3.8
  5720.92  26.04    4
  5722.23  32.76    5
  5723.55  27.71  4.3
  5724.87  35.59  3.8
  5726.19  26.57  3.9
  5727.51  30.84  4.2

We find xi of 54.1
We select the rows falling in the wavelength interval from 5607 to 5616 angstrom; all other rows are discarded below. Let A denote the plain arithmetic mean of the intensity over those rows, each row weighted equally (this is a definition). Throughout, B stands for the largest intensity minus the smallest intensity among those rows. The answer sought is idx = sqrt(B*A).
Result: 17.2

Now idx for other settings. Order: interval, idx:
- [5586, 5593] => 10.3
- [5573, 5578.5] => 19.4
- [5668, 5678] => 21.0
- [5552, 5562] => 14.0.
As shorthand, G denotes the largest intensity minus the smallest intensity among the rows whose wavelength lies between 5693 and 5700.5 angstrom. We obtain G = 12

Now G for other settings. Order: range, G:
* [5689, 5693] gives 5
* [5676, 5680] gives 9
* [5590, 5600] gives 16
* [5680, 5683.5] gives 13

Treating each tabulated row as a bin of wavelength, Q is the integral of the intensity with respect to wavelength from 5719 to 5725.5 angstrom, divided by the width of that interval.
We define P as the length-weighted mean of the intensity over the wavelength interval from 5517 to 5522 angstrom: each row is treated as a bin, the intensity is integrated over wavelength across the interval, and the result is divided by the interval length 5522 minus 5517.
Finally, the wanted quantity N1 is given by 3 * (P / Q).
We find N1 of 3.0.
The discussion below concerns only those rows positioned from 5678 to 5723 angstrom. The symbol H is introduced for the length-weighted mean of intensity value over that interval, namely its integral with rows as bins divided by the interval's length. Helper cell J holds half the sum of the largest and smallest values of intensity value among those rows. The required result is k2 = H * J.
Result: 805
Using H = 29.4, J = 27.4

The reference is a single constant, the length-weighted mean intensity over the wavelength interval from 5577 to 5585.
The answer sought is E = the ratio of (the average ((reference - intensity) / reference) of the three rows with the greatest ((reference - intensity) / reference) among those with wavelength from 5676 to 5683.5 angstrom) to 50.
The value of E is 0.0003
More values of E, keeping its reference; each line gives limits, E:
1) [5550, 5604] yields 0.0057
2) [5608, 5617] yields 0.0022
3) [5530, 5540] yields 0.0016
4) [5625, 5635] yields 0.0015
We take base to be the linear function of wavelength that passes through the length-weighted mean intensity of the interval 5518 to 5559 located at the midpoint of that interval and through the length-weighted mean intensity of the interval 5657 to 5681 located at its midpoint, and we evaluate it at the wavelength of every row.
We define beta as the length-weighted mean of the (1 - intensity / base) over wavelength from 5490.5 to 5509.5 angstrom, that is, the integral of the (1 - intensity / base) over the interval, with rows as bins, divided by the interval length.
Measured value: 0.002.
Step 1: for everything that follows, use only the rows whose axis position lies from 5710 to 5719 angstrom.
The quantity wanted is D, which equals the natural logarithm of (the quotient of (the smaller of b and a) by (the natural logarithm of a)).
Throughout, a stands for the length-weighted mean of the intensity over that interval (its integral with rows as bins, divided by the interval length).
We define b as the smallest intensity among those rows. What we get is 1.76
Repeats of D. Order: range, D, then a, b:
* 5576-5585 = 1.85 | 29.2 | 21.52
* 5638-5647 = 2.07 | 28.9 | 26.53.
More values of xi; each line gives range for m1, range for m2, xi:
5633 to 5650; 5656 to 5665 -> 54.6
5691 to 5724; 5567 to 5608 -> 56.1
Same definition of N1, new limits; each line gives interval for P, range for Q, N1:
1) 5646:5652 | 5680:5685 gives 2.8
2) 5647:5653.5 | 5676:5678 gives 2.3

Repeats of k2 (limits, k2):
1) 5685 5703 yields 793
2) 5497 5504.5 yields 992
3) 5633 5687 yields 858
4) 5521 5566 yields 789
